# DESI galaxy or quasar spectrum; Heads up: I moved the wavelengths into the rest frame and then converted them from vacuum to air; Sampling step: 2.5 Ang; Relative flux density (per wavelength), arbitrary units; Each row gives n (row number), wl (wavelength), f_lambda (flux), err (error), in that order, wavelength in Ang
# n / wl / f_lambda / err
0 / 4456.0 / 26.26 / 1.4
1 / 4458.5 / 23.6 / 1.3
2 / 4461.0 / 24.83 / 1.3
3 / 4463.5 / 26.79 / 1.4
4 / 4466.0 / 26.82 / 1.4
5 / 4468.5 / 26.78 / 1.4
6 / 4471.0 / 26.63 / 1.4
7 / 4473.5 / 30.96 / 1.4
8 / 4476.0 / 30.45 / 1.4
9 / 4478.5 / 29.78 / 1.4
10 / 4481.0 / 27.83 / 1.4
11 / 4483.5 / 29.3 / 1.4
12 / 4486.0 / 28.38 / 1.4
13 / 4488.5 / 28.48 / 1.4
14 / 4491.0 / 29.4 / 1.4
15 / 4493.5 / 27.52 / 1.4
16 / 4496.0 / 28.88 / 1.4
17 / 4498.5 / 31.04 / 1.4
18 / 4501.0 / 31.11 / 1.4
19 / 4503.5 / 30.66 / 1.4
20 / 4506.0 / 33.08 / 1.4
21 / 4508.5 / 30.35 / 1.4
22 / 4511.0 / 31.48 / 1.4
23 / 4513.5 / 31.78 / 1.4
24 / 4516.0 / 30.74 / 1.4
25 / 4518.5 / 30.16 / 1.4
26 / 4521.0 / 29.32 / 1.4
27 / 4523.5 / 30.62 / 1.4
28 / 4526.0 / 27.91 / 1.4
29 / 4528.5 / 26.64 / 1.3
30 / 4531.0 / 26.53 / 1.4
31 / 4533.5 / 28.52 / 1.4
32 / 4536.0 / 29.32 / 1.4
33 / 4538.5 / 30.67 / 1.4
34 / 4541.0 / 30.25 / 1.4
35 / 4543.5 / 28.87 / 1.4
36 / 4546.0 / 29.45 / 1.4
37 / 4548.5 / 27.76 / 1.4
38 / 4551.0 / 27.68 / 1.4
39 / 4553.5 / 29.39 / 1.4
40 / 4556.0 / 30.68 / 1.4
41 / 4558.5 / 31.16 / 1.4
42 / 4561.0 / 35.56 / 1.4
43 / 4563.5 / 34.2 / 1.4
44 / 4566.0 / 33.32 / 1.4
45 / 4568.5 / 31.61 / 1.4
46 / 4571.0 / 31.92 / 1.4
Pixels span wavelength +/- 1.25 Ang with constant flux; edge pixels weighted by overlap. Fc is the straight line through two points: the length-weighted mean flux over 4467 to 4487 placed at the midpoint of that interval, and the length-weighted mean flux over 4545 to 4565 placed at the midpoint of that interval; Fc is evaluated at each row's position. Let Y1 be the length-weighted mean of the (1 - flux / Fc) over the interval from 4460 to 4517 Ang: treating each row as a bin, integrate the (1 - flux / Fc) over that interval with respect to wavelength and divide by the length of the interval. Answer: -0.007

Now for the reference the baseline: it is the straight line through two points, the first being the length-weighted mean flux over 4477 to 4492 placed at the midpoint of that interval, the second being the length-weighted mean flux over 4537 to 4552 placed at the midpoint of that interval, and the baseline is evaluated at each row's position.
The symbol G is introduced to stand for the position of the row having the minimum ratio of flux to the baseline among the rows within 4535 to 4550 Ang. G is 4548.5 Ang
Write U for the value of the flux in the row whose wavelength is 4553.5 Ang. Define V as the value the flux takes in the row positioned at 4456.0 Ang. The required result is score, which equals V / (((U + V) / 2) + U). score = 0.46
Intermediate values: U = 29.39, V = 26.26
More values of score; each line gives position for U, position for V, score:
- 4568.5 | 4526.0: 0.45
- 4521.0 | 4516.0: 0.52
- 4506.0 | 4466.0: 0.43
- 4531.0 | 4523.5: 0.56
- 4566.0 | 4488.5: 0.44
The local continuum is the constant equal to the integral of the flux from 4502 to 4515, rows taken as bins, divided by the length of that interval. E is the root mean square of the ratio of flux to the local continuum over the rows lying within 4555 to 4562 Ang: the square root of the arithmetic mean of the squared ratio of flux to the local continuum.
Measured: 1.03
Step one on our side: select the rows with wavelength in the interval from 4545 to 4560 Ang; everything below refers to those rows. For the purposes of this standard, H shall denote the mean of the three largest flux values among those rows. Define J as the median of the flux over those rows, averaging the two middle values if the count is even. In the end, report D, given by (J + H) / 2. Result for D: 29.9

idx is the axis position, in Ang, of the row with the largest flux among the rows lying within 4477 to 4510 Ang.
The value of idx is 4506.0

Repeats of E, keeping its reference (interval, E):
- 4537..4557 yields 0.93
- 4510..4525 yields 0.98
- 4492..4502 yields 0.94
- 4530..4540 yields 0.92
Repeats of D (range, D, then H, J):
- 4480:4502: 29.7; 30.5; 28.9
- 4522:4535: 28.5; 29.0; 27.9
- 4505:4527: 31.4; 32.1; 30.6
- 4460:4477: 28.1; 29.4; 26.8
